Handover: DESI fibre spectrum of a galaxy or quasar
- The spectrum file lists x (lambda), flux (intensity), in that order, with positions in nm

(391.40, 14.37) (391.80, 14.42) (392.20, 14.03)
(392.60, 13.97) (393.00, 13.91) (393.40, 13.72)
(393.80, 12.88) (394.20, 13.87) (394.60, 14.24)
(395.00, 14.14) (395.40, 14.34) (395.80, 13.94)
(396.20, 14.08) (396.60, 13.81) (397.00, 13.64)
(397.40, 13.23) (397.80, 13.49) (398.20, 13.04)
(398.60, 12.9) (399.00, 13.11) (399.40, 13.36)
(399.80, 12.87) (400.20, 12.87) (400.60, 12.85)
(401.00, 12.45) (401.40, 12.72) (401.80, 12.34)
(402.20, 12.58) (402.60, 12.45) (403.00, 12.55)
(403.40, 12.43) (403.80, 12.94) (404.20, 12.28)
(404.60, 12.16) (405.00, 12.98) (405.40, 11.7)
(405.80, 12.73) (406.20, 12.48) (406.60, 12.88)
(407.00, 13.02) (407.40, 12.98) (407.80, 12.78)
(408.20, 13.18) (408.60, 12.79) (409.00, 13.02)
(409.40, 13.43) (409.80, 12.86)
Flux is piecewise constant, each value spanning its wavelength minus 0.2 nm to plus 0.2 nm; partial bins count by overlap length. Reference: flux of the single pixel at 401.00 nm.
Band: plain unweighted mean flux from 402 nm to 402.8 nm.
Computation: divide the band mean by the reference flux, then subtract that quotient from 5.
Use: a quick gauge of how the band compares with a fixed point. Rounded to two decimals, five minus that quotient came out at 3.99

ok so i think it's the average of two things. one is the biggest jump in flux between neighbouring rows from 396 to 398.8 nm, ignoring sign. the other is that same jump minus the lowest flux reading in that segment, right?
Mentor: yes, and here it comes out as -6.00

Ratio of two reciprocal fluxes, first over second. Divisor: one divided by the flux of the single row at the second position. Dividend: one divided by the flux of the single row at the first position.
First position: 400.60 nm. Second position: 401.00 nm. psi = 0.97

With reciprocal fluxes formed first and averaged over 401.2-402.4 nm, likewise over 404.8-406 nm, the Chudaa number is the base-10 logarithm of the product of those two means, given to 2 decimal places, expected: -2.19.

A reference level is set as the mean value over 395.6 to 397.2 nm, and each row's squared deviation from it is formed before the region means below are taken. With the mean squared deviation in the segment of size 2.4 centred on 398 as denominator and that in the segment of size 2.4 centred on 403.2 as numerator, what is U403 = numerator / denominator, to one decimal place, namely 3.9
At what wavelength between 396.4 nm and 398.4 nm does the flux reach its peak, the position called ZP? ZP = 396.60 nm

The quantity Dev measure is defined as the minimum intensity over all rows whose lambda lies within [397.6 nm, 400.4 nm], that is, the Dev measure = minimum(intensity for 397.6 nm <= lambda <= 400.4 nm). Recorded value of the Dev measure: 12.87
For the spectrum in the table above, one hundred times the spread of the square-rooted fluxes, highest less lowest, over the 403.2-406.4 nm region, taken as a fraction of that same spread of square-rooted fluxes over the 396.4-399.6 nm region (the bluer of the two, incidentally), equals 146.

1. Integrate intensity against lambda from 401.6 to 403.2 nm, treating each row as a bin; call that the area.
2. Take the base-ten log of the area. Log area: 1.30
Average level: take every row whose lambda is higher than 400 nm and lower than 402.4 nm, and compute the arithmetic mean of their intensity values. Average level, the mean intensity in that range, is 12.6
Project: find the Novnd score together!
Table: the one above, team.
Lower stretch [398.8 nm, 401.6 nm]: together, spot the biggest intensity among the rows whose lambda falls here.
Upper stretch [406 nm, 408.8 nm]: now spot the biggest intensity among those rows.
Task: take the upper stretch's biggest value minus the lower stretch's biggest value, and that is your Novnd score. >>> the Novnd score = -0.2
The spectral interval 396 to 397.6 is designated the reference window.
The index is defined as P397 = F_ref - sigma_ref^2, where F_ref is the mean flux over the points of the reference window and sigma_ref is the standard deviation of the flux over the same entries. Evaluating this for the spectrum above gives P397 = 13.6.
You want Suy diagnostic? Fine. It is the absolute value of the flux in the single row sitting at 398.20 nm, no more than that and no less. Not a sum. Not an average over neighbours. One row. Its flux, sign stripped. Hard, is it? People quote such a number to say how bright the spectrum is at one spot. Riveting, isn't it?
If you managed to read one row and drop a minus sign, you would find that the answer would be 13.0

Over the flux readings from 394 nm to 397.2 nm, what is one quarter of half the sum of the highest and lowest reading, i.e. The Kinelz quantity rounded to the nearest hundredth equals 3.50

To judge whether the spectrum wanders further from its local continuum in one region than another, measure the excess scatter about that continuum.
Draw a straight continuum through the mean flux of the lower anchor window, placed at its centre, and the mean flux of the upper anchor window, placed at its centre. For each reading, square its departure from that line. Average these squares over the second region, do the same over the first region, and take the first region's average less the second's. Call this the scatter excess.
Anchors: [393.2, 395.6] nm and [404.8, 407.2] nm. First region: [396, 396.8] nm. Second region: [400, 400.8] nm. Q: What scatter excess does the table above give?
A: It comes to -0.04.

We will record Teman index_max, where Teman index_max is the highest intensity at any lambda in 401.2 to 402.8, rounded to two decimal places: 12.72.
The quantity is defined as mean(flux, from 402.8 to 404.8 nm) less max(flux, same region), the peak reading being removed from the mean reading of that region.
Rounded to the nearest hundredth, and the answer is -0.47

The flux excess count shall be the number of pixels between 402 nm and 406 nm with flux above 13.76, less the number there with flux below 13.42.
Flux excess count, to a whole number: -10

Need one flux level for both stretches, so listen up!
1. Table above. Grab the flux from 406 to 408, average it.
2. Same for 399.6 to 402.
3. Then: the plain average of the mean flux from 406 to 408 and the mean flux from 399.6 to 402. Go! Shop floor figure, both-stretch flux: 12.8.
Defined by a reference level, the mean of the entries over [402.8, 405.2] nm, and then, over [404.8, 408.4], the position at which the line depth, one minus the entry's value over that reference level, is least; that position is 408.20 nm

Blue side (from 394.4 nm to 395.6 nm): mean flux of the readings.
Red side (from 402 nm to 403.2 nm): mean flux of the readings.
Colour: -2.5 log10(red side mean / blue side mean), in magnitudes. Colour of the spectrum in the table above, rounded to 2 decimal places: 0.14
